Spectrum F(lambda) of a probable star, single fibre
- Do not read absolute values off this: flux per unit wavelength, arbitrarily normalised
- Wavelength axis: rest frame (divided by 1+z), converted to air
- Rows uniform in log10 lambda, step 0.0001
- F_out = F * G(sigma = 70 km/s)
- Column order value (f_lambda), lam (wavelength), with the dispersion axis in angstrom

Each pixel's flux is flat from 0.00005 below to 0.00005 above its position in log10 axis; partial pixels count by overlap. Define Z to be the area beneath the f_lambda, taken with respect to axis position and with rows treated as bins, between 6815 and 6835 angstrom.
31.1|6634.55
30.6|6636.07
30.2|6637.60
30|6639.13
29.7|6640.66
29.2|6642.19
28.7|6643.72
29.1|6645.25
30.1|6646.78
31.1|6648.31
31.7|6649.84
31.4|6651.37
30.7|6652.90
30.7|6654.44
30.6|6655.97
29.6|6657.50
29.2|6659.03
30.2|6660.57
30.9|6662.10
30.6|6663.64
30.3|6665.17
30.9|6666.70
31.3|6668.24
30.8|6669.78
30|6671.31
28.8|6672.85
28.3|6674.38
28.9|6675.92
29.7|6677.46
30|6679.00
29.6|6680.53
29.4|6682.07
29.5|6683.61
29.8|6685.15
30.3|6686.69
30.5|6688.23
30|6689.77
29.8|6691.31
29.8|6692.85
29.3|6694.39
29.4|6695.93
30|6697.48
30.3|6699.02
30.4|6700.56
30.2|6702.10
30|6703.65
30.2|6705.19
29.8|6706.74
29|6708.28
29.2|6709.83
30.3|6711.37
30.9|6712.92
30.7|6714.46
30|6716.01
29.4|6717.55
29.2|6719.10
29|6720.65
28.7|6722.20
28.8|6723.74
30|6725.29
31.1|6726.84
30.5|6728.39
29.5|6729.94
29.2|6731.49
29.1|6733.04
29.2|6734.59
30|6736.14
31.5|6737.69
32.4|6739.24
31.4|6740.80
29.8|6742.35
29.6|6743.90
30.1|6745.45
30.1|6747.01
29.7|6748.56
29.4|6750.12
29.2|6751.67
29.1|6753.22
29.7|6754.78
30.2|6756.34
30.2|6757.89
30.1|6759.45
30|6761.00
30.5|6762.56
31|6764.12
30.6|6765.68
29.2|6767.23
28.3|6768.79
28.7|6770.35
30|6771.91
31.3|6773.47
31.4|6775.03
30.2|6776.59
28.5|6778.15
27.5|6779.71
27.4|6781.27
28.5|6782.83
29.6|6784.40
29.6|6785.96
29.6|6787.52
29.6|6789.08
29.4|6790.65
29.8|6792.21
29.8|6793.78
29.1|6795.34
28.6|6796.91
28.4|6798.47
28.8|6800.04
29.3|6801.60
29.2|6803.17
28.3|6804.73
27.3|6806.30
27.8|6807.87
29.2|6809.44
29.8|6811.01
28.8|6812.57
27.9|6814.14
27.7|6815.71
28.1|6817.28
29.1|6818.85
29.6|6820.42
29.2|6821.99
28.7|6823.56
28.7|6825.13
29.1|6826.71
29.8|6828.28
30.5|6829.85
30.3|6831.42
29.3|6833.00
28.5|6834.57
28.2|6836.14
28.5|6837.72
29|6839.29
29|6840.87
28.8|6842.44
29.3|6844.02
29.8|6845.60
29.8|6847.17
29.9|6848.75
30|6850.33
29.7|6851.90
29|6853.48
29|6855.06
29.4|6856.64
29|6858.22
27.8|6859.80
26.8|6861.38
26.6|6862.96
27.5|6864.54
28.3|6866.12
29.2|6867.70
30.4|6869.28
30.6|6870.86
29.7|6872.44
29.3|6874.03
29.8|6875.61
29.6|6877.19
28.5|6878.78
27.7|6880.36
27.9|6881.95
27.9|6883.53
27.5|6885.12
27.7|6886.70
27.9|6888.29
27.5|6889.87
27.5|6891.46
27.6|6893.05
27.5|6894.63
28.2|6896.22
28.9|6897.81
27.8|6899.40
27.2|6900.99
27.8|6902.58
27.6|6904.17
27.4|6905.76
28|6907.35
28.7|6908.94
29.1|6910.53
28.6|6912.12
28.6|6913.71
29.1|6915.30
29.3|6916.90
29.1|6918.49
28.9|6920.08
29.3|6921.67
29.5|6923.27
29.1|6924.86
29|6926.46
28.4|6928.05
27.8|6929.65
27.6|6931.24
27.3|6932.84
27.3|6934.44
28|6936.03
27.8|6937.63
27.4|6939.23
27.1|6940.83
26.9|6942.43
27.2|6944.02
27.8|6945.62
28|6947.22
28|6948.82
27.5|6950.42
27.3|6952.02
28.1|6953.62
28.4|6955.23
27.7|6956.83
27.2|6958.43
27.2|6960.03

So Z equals 583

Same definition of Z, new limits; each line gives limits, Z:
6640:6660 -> 603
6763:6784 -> 618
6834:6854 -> 584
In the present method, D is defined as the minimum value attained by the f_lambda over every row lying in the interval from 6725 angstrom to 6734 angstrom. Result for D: 29.1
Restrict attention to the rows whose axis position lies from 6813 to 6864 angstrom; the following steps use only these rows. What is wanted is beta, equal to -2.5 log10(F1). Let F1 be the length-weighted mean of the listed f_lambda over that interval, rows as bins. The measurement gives -3.65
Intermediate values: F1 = 28.9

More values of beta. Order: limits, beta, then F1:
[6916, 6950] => -3.62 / 28.1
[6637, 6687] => -3.69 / 30.0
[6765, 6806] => -3.66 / 29.2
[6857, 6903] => -3.63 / 28.3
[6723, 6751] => -3.70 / 30.1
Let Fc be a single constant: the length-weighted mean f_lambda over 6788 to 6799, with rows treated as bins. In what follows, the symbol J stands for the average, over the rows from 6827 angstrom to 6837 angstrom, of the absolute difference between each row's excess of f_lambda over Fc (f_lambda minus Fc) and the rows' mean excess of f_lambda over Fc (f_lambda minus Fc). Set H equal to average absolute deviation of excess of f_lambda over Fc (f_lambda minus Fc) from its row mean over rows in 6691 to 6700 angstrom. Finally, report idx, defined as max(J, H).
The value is 0.8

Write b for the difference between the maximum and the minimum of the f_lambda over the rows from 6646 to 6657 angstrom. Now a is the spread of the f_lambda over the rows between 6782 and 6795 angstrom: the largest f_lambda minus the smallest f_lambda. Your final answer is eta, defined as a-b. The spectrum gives -0.30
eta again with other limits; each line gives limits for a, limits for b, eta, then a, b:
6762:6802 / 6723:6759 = 0.40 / 4.0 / 3.6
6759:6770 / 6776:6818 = -0.20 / 2.7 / 2.9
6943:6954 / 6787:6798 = -0.30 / 0.9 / 1.2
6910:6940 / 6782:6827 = -0.30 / 2.2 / 2.5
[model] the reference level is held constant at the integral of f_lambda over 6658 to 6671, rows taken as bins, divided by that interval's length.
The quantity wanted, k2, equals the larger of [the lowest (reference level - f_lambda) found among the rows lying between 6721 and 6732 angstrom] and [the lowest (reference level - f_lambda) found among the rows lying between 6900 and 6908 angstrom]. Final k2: 2.49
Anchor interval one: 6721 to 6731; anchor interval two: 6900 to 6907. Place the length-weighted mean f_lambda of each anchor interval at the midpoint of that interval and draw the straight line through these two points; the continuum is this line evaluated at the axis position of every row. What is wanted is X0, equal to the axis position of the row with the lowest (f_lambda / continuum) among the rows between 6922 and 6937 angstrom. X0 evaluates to 6932.84 angstrom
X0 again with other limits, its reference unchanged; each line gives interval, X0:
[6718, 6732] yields 6722.20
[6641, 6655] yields 6643.72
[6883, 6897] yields 6885.12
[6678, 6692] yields 6682.07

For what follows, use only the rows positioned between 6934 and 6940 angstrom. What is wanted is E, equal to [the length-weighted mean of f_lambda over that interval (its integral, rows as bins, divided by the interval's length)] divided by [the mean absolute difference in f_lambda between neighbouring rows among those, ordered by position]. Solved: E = 64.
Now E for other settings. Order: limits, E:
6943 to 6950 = 104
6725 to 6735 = 56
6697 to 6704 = 151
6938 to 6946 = 78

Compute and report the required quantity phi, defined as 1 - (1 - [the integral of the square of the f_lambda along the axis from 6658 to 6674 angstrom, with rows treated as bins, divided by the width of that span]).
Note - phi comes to 915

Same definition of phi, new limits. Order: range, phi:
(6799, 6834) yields 837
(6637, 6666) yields 914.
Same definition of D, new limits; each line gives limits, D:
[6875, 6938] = 27.2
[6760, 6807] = 27.3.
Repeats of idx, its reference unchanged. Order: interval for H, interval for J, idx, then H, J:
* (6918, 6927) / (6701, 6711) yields 0.4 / 0.17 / 0.4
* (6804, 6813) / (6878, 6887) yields 0.7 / 0.73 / 0.2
